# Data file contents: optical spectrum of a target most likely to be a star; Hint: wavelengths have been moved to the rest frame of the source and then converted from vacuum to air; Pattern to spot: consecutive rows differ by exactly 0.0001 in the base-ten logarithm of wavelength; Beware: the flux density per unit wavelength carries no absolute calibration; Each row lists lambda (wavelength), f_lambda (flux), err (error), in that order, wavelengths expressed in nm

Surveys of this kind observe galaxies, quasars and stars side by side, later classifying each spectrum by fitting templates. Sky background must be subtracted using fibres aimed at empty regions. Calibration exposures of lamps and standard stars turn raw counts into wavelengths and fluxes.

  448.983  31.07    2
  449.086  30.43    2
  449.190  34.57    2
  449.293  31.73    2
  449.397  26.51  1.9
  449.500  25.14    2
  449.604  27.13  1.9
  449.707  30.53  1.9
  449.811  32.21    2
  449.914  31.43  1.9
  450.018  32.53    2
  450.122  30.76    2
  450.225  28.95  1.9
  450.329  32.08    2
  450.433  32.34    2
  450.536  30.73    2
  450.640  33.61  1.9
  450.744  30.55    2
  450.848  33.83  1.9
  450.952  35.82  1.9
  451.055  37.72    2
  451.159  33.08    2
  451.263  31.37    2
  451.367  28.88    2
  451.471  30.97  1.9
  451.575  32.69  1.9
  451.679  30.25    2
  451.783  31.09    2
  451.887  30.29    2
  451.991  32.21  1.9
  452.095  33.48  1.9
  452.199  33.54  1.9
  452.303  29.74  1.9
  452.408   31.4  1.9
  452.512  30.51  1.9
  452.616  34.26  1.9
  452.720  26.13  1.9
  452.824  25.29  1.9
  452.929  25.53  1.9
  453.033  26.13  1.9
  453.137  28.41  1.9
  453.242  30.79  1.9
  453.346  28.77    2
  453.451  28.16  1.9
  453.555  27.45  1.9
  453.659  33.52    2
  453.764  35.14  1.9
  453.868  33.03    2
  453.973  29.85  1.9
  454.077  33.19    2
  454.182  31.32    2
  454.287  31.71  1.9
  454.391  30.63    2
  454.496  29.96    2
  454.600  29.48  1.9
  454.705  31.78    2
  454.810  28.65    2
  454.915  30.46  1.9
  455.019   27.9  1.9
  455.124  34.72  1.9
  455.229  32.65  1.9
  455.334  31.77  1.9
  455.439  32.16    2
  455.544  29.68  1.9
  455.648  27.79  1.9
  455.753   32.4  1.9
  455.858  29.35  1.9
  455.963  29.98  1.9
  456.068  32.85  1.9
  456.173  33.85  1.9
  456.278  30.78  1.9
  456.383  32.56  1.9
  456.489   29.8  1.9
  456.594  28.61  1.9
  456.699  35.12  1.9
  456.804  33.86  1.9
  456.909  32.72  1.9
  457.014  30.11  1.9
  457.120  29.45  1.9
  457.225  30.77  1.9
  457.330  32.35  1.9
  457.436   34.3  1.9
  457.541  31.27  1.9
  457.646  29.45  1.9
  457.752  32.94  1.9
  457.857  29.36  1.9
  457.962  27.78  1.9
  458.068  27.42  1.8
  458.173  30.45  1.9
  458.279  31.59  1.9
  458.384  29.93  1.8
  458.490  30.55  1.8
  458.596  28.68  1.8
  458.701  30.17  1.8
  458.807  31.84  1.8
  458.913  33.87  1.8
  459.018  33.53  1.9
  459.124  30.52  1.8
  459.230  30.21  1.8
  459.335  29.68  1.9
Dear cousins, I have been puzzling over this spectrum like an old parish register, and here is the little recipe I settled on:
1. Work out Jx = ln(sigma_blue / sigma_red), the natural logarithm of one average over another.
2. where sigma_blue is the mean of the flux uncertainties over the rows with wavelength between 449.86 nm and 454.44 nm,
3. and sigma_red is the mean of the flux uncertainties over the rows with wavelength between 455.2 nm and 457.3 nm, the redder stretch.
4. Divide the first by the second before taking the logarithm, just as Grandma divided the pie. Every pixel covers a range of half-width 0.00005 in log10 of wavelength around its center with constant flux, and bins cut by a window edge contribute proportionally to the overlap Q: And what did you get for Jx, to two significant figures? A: 0.020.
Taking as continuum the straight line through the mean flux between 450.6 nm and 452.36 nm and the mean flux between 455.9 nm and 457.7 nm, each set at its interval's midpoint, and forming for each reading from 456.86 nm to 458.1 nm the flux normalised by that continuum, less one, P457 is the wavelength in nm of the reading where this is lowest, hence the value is 458.068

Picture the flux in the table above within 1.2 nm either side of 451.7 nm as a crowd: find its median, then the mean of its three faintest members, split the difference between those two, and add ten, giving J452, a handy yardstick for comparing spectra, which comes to 39.1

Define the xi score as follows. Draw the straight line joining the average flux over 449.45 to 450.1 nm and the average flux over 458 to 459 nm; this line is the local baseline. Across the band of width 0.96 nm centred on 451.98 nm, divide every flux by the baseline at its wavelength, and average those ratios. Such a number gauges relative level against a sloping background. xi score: 1.05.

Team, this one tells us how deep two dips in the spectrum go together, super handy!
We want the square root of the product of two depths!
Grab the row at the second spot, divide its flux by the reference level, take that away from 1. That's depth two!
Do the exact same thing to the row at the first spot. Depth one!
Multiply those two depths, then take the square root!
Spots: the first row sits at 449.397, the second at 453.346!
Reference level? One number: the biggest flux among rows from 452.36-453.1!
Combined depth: 0.19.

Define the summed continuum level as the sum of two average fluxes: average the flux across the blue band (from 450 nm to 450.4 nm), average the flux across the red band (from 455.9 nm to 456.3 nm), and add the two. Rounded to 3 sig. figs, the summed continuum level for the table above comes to 62.9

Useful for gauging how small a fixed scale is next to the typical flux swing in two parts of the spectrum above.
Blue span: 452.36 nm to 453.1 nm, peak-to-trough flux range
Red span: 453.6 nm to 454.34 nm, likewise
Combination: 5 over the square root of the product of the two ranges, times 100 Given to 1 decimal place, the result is 72.6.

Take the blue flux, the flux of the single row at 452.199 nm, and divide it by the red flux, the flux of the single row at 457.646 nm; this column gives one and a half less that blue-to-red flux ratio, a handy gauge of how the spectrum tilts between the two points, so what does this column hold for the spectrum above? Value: 0.36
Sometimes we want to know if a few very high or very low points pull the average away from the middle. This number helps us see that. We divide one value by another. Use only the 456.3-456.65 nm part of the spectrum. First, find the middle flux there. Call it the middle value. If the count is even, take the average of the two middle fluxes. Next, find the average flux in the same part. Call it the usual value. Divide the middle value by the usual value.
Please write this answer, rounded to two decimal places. 0.98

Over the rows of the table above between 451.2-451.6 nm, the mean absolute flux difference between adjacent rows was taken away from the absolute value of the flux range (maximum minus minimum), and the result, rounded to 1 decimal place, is 1.7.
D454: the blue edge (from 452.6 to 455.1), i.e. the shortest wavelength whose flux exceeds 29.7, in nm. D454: 452.616 nm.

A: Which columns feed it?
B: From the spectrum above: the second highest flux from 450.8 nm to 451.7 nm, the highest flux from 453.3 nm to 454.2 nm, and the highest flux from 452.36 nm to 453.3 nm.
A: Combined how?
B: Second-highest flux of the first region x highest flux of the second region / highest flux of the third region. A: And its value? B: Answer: 36.7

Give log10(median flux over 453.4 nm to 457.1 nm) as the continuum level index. 1.50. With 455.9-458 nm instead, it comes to 1.49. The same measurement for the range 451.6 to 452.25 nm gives 1.50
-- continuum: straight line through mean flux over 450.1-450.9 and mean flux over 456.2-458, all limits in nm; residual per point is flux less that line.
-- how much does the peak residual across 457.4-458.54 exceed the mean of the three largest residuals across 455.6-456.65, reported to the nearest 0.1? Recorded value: 1.3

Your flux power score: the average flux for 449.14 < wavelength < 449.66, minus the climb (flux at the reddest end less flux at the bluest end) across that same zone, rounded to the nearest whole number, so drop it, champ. 36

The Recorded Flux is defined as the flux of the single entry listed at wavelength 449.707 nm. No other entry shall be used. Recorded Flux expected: 30.53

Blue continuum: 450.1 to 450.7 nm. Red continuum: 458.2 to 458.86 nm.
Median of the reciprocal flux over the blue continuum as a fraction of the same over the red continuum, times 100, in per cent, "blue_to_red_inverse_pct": 97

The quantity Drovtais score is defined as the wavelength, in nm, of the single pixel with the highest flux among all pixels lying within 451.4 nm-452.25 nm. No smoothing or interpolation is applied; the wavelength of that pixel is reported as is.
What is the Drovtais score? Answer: 452.199 nm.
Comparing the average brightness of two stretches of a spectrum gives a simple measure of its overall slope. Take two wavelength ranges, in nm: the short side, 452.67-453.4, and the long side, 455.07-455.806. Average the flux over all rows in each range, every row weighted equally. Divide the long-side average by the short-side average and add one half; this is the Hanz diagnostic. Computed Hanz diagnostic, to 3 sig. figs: 1.66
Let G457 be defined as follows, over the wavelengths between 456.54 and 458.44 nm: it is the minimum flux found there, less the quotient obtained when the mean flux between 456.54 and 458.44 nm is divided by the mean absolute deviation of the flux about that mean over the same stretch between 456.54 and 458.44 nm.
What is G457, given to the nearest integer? 10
